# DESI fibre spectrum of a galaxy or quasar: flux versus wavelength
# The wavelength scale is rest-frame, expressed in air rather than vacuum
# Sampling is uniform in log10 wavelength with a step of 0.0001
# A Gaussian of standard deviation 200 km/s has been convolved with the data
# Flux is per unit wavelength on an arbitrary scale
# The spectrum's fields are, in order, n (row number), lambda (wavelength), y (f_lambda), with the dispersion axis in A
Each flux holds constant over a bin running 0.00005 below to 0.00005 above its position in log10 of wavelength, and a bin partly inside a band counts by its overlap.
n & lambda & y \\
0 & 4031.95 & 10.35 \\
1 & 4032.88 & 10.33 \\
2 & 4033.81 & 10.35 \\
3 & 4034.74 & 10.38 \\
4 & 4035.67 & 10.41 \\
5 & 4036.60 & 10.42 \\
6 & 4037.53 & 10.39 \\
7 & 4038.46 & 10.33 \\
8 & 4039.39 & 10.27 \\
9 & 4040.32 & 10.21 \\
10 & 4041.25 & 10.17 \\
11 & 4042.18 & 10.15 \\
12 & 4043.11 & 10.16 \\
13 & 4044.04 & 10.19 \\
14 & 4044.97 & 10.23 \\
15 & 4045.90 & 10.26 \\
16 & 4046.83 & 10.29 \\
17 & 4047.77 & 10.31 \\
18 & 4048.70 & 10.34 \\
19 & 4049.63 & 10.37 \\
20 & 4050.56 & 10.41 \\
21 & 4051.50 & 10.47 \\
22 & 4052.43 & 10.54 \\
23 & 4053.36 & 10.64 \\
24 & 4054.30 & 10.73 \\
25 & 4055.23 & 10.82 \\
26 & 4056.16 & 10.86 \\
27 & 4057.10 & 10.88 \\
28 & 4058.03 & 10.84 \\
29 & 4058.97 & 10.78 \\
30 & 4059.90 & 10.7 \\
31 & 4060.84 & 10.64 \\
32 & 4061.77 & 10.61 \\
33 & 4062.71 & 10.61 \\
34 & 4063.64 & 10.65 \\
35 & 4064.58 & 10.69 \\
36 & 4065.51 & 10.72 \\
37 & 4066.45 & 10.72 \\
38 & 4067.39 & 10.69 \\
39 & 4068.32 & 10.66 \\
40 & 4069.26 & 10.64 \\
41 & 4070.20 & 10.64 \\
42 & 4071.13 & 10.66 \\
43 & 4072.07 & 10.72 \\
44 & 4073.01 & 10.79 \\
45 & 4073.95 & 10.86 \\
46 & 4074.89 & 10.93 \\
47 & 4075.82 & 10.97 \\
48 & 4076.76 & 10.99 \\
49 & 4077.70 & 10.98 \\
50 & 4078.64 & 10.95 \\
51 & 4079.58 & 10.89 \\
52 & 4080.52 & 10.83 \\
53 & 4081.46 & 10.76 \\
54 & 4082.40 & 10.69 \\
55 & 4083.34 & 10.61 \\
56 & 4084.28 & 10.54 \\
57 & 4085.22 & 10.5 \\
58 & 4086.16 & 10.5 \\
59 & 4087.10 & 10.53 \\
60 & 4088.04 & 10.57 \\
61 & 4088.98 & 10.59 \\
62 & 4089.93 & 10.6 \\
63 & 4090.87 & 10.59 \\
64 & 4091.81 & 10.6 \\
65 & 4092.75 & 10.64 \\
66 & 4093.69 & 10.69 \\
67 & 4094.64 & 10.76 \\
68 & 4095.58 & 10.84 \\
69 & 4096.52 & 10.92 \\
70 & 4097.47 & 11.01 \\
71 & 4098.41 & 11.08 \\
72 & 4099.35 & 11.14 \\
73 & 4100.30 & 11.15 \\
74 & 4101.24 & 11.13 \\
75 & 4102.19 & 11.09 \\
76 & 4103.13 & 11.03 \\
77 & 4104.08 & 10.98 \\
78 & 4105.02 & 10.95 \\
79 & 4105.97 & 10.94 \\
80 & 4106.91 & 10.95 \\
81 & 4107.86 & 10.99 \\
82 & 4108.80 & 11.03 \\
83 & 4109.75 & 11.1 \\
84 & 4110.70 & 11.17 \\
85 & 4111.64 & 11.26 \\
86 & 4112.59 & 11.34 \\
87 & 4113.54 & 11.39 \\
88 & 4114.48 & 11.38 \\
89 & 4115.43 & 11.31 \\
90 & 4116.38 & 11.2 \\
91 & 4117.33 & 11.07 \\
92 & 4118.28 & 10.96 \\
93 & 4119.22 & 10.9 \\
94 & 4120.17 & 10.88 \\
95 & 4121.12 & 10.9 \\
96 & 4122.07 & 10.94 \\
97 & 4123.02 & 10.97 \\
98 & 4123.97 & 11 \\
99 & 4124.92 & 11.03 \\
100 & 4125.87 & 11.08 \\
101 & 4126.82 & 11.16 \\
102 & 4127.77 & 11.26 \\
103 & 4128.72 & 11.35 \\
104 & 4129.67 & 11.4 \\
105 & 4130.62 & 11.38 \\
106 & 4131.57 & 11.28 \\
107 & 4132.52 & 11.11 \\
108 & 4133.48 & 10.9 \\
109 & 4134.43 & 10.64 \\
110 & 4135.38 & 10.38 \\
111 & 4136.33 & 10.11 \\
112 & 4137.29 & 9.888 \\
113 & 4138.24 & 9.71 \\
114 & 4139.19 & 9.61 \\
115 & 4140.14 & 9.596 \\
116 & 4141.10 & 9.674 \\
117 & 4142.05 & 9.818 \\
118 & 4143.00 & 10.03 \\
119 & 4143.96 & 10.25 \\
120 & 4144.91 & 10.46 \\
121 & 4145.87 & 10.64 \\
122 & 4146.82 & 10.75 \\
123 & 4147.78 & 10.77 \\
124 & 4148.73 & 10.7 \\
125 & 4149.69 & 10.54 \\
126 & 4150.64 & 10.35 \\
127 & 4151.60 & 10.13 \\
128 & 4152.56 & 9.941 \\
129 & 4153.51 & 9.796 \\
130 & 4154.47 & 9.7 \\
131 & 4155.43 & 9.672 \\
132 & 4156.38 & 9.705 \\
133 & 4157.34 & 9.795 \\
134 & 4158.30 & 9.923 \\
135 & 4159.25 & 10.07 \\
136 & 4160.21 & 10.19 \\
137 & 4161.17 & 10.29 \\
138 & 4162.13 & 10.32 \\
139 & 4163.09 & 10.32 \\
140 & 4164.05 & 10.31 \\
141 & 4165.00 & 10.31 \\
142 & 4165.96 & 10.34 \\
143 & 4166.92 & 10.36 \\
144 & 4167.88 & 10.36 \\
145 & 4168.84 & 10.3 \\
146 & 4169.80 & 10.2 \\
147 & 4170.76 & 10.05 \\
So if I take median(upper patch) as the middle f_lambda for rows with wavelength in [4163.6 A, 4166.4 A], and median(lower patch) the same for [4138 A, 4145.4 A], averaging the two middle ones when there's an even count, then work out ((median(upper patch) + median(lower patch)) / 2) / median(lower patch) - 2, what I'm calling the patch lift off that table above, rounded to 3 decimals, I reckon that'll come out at -0.972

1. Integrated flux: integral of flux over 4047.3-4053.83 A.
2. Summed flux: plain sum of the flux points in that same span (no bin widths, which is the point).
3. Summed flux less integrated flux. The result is 4.9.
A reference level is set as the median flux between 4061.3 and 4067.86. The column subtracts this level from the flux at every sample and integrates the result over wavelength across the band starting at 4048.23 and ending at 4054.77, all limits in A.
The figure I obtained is -1.2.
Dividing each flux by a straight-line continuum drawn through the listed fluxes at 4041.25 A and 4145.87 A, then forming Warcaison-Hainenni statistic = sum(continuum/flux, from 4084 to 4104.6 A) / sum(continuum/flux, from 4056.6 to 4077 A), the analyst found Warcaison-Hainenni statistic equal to 1.01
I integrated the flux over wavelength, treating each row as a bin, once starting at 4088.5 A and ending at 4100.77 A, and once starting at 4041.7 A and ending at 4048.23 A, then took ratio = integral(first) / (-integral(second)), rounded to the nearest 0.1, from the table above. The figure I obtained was -2.0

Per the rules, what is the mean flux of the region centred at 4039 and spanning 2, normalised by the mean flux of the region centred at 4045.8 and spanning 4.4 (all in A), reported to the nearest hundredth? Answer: 1.00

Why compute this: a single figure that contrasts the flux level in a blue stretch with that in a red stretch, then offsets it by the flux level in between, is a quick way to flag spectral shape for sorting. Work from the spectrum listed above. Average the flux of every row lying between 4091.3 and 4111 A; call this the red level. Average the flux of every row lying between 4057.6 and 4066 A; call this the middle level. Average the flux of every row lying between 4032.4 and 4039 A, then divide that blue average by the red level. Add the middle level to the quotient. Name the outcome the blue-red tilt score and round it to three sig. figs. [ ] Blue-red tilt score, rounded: 11.6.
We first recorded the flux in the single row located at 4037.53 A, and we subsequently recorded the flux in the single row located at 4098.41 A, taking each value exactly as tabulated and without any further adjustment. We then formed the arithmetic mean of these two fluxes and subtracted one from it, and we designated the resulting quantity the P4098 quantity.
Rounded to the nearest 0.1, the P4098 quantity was 9.7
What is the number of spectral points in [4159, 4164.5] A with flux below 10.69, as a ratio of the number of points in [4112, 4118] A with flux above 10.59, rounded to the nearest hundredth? 1.00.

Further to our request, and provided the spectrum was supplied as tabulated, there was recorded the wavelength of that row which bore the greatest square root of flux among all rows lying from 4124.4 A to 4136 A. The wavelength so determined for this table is 4129.67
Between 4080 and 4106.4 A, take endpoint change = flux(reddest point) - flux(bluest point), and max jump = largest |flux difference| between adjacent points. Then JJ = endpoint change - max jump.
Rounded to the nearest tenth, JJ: 0.0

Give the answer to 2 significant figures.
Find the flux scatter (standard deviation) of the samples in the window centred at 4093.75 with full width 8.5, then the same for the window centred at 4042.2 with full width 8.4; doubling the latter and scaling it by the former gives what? 0.77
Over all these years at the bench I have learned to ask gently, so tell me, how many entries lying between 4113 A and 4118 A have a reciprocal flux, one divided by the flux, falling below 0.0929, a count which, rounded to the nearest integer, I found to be 5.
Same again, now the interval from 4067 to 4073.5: 1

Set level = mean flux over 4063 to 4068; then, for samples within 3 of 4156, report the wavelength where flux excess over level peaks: 4158.30 A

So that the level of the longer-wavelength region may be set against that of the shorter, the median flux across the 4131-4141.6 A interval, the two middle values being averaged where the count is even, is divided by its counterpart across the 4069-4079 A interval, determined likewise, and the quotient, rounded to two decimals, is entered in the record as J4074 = 0.93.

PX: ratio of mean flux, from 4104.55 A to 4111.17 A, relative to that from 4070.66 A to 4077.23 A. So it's 1.02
